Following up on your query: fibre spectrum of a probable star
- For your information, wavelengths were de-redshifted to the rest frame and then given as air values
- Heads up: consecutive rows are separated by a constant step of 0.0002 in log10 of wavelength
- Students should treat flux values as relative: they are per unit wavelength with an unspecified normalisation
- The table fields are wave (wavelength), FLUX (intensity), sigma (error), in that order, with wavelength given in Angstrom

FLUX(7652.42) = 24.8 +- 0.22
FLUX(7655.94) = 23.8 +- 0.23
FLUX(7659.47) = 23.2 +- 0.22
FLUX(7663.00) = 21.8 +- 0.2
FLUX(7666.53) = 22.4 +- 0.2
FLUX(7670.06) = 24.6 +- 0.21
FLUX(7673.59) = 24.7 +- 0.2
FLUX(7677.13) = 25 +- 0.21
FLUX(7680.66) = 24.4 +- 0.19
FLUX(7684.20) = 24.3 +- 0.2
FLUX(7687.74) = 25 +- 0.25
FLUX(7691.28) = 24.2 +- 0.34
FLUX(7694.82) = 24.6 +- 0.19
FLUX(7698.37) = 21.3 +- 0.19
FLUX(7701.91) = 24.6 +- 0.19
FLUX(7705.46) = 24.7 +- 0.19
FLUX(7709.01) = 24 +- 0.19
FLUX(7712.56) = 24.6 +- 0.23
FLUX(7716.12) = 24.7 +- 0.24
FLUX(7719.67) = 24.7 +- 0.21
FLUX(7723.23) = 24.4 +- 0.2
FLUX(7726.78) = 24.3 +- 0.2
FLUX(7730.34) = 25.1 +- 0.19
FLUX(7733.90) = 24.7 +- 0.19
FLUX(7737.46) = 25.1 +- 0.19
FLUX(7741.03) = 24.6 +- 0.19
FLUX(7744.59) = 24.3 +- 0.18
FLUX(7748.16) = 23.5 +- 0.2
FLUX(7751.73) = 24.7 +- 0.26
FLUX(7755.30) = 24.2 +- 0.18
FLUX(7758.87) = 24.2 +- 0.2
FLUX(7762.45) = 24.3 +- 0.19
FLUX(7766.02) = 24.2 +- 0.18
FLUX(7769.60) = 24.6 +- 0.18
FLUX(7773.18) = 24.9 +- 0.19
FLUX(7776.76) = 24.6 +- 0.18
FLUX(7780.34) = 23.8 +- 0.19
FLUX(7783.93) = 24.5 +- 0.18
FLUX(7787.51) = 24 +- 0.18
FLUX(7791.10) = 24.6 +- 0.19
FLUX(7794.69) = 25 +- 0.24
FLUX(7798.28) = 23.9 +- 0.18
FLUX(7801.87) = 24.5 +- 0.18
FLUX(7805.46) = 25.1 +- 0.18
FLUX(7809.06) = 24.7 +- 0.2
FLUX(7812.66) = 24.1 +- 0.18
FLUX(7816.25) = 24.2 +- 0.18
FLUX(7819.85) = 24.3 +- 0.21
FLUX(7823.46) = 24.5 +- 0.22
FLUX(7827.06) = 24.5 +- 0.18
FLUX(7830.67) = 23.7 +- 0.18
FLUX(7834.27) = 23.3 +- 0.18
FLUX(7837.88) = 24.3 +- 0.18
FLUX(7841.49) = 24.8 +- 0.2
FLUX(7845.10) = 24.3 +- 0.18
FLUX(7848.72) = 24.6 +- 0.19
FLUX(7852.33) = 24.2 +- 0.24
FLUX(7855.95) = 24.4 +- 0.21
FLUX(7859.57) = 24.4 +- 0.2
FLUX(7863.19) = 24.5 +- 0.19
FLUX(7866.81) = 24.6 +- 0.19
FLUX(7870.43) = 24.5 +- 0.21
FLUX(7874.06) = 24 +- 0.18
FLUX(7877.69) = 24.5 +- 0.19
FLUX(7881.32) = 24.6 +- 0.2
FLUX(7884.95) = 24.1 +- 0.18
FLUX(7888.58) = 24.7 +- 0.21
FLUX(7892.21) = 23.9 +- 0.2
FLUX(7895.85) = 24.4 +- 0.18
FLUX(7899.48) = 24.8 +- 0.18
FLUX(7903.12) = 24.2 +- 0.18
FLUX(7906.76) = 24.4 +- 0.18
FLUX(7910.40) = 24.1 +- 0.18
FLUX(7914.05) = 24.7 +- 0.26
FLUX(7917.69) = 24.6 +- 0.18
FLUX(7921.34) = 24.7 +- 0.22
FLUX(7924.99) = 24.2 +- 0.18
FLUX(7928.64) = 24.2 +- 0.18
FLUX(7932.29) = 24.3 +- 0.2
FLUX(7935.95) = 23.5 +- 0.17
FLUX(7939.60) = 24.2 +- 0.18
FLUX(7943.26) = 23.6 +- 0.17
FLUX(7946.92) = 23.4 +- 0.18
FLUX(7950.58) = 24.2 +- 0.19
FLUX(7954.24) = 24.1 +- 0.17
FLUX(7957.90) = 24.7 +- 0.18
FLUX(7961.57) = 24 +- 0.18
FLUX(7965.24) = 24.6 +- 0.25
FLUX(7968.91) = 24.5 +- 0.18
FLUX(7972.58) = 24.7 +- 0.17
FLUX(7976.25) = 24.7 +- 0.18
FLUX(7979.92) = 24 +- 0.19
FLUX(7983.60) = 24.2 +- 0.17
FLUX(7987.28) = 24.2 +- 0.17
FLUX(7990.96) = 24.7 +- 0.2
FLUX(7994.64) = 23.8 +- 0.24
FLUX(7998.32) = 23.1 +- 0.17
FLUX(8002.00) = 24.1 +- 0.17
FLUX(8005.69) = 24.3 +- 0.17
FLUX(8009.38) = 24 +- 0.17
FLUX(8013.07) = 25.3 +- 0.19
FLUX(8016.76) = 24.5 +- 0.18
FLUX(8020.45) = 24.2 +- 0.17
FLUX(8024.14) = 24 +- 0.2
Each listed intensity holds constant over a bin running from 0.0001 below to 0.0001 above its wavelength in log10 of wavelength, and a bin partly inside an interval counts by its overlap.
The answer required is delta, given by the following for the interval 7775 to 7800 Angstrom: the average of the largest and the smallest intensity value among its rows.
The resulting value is 24.4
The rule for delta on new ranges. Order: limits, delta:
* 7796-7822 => 24.5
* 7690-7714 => 23.0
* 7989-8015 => 24.2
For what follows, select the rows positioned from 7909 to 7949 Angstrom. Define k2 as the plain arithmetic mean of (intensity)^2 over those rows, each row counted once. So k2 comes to 583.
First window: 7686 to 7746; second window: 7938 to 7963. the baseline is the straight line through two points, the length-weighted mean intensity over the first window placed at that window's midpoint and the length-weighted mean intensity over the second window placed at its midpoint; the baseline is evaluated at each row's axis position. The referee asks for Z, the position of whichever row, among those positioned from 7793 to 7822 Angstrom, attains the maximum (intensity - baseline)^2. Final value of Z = 7805.46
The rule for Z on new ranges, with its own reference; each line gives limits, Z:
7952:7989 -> 7976.25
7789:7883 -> 7834.27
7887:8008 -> 7998.32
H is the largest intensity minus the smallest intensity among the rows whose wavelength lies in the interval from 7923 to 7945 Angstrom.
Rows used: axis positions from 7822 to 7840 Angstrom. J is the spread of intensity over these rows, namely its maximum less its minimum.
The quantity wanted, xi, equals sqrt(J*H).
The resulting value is 1.0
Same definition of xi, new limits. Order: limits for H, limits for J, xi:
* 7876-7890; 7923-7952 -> 0.7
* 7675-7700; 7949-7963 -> 1.6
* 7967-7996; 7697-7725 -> 1.7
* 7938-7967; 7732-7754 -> 1.4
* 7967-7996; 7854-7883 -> 0.7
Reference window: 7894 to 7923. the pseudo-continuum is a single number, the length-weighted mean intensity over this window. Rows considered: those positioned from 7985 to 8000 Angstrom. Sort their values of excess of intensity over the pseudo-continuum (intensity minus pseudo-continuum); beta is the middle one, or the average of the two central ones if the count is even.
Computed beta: -0.49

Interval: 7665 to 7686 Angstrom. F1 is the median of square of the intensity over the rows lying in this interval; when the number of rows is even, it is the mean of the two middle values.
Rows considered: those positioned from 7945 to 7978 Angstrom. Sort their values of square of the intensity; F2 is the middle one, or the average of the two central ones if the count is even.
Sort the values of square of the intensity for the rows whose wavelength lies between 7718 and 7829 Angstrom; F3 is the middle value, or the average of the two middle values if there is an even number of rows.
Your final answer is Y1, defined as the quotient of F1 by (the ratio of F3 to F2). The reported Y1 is 600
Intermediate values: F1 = 600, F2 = 600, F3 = 600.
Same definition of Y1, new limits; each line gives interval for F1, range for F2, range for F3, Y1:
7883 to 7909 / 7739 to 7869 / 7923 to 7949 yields 605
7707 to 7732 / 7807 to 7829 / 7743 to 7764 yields 613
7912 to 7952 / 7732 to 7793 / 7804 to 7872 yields 590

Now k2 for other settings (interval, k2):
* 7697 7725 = 583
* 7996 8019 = 587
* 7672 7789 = 595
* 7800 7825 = 600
